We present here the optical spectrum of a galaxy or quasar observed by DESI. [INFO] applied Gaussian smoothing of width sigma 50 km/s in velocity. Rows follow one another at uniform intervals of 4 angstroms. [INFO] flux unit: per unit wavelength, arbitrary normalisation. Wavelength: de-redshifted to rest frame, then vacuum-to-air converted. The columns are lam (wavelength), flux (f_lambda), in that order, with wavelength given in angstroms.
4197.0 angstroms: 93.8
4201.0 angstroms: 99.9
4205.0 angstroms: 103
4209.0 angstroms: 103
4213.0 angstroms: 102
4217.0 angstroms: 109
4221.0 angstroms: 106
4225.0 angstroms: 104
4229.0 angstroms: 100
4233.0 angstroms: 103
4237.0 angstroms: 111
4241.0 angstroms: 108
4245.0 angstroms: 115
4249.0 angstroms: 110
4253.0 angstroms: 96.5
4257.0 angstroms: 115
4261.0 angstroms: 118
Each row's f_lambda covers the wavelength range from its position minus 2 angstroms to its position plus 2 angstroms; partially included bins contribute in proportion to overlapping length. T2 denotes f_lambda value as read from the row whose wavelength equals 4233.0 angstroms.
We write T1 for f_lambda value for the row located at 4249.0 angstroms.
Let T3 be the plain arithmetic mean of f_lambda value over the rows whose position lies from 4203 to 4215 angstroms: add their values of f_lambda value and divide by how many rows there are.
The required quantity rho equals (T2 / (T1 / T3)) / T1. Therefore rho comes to 0.87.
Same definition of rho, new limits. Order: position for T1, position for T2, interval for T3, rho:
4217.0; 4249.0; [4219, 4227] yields 0.97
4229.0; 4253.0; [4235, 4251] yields 1.07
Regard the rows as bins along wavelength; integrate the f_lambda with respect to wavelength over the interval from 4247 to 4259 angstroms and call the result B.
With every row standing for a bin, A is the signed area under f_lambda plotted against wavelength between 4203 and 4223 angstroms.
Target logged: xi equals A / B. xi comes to 1.6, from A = 2092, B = 1286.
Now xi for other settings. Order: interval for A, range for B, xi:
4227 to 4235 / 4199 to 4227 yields 0.3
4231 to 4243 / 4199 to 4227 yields 0.4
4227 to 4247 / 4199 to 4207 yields 2.6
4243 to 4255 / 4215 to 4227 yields 1.0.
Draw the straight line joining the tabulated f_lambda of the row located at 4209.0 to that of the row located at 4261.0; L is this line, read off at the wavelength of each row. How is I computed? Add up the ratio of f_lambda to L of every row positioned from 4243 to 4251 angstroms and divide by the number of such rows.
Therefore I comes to 0.99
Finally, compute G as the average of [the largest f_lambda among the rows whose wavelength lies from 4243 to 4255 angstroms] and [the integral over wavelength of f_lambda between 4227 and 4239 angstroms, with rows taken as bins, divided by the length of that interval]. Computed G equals 110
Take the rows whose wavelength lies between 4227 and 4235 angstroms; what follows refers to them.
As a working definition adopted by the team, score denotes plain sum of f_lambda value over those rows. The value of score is 203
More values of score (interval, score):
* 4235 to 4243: 219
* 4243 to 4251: 225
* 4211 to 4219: 211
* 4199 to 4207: 203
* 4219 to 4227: 210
